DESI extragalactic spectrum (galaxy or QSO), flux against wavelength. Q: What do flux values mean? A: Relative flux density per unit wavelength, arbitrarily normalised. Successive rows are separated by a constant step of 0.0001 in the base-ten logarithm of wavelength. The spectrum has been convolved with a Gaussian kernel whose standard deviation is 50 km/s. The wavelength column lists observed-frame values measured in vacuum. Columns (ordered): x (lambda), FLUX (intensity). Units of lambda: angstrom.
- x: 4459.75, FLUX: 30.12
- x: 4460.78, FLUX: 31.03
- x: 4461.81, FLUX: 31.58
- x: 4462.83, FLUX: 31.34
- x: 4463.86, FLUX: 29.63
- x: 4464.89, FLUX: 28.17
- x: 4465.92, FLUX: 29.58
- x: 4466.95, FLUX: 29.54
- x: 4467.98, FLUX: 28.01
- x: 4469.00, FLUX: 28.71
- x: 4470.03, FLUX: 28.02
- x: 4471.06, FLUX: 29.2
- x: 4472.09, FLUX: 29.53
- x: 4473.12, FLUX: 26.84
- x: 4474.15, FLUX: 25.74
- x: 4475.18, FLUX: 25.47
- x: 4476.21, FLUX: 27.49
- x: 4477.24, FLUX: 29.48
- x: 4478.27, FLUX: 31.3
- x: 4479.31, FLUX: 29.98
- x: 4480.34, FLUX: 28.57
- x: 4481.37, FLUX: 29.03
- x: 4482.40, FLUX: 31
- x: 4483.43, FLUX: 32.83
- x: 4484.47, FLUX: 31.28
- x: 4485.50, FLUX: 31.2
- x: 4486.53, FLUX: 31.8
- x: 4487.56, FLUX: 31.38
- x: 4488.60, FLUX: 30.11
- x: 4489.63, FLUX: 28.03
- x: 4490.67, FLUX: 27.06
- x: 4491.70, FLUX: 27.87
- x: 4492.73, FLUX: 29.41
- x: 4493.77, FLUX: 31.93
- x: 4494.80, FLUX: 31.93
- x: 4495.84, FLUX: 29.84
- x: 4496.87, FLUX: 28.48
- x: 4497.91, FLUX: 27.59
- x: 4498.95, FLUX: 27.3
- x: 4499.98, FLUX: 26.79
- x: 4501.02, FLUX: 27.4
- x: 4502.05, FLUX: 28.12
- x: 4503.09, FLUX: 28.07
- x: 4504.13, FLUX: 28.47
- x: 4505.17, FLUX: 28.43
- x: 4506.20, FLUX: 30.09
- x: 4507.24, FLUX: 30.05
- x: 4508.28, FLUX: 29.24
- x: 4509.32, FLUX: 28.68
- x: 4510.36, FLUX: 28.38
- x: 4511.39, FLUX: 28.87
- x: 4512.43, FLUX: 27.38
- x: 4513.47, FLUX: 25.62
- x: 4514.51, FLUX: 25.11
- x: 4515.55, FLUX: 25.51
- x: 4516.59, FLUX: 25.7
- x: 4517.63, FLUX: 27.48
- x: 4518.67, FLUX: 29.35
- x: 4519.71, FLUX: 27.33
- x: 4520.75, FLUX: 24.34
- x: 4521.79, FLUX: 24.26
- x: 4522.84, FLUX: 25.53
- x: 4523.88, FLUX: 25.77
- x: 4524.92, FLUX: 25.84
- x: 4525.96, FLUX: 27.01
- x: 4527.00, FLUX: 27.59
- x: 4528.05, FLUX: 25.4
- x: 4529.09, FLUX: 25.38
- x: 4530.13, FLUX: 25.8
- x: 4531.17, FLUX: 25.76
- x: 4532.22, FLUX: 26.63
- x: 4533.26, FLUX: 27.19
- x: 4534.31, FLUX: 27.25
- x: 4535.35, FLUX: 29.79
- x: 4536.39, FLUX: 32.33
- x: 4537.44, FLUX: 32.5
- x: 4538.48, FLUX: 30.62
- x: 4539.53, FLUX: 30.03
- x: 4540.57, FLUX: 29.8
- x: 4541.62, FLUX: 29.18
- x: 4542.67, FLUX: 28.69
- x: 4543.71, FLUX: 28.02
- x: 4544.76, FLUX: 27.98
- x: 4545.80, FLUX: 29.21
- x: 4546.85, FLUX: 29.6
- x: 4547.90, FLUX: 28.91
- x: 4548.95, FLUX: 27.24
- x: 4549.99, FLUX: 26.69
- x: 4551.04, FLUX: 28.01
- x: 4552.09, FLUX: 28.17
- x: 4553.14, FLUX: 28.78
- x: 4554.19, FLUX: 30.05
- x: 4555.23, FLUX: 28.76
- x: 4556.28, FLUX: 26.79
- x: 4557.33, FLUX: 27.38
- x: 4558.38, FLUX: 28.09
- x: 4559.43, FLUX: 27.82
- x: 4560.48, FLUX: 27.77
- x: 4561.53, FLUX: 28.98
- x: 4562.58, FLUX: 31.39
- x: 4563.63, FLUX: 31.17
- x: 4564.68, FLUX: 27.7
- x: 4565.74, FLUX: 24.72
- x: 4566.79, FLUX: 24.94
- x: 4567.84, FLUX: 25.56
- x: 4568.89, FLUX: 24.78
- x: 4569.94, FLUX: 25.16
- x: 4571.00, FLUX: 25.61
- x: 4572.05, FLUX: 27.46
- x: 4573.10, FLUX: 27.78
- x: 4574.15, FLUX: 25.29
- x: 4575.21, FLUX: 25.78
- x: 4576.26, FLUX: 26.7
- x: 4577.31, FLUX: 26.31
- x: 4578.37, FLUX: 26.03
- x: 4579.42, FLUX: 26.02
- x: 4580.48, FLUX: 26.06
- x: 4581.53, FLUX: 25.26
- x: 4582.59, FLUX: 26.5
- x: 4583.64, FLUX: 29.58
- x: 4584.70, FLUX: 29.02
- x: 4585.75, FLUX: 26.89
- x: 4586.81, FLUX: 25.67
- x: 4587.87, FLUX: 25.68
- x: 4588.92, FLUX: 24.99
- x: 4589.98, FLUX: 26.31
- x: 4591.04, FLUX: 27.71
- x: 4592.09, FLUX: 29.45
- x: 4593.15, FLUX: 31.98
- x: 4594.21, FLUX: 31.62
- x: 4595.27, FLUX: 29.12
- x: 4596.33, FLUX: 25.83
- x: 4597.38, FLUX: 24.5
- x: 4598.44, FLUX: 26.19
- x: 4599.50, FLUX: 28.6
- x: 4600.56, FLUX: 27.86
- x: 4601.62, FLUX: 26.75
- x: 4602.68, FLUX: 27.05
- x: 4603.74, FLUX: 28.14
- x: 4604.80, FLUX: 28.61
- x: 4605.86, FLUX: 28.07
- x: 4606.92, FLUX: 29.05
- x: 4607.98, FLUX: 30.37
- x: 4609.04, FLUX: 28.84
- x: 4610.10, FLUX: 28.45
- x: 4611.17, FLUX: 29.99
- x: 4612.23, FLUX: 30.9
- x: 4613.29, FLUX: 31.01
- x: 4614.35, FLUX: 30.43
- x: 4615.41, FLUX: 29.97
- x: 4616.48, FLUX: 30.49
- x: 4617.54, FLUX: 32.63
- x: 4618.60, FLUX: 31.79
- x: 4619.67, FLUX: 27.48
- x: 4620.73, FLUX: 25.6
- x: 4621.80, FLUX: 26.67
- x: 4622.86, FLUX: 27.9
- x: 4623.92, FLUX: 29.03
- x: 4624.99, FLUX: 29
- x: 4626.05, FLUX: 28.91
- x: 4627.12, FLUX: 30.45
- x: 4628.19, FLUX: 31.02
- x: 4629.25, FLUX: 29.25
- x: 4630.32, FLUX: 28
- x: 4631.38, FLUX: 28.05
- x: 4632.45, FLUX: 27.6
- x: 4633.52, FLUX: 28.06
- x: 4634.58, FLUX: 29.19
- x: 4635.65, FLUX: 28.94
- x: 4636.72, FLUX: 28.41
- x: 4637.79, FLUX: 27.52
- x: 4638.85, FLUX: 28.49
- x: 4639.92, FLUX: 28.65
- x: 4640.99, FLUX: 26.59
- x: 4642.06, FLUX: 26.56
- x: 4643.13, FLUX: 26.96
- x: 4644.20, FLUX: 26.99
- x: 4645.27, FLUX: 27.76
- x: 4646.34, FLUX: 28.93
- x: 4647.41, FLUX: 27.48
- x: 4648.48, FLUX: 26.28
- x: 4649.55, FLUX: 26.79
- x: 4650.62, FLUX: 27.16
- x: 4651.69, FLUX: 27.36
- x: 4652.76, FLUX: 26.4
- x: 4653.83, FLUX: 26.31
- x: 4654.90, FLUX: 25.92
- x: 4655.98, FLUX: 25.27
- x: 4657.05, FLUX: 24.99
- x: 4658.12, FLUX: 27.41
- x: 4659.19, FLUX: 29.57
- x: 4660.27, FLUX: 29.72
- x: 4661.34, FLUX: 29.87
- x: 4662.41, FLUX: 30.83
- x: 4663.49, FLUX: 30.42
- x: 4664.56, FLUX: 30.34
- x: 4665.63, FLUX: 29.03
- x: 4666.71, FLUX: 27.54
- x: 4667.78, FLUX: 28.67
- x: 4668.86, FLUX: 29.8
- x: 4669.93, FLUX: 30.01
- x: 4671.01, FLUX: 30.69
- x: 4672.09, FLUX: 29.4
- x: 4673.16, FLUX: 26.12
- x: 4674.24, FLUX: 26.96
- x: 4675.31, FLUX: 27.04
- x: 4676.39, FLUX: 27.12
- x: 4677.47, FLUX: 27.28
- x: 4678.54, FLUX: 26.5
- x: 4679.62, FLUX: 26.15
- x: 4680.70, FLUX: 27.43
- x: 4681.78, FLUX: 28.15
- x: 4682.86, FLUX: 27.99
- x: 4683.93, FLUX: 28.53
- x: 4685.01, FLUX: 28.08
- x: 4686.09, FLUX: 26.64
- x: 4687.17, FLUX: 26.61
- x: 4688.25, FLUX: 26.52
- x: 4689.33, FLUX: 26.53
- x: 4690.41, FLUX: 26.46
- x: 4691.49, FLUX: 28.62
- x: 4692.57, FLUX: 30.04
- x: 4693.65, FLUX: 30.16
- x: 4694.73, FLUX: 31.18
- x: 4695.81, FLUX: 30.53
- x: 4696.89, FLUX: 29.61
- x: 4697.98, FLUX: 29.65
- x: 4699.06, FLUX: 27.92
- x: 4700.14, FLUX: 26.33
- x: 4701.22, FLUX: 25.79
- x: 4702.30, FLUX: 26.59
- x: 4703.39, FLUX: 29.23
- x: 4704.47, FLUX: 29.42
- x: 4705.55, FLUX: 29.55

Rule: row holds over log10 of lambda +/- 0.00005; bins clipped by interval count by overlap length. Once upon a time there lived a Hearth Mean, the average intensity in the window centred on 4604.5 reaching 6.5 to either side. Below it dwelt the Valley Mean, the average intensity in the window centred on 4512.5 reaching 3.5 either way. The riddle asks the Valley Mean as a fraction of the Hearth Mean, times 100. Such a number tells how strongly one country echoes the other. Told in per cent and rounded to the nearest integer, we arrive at 96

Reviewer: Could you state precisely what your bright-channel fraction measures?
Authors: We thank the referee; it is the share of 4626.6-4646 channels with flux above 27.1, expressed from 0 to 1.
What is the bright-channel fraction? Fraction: 0.78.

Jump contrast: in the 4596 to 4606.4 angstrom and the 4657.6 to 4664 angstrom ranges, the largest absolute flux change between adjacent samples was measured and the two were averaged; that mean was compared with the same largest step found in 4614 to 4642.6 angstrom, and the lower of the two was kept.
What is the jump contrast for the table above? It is 2.3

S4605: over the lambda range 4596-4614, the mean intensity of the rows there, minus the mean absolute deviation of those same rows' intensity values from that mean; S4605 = 26.9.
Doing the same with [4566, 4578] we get 25.1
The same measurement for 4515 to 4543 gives 25.6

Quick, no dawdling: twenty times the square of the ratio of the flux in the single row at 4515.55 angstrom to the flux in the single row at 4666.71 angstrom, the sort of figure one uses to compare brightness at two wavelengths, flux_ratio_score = 17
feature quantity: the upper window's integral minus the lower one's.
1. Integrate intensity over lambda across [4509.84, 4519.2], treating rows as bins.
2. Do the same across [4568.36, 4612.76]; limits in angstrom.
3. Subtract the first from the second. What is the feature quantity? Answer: 965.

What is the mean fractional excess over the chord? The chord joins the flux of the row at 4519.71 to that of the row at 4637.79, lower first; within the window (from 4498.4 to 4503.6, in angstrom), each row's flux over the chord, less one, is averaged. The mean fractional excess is 0.009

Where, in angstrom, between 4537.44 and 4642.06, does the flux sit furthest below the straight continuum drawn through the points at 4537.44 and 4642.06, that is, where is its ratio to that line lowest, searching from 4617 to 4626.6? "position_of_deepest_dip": 4620.73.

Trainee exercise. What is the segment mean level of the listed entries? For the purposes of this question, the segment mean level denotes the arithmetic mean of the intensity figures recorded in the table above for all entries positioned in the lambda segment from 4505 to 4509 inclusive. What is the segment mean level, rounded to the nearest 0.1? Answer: 29.5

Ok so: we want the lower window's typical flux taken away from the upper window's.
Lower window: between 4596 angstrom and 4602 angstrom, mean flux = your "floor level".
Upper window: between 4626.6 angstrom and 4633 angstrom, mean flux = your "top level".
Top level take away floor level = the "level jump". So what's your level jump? 2.4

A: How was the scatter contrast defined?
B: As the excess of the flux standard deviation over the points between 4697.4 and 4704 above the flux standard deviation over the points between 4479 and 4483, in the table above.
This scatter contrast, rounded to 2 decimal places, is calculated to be 0.53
